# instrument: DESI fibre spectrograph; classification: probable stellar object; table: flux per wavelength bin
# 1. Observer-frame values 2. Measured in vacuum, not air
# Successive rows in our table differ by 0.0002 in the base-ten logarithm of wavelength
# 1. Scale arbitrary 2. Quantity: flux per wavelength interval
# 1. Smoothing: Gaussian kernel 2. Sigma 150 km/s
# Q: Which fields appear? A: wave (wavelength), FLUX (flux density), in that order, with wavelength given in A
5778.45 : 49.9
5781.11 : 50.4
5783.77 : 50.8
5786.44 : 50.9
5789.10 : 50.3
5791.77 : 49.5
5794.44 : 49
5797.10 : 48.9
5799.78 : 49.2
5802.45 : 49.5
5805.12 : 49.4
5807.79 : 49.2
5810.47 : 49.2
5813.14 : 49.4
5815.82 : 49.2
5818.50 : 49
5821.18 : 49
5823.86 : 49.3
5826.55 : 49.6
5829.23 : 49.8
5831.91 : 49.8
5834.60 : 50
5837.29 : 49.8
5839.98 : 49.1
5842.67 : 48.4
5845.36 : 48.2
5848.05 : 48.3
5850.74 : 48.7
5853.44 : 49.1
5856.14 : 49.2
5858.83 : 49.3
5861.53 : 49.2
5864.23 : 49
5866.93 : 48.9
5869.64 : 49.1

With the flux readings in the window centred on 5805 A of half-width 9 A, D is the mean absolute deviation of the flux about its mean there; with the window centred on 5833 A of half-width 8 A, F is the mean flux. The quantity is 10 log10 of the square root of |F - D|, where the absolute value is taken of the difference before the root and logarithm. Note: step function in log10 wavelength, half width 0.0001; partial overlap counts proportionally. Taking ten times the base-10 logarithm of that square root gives 8.47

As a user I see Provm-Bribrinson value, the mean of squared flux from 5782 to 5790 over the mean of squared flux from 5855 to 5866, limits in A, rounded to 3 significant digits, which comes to 1.06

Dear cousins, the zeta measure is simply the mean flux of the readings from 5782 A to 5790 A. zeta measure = 50.7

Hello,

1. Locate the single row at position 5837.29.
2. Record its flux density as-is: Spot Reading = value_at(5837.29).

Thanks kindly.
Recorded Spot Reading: 49.8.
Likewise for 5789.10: 50.3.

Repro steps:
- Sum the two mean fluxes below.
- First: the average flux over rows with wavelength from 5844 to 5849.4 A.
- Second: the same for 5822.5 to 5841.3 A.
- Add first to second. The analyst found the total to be 97.9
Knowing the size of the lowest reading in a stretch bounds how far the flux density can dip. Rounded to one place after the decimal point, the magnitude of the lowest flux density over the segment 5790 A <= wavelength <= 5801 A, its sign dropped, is 48.9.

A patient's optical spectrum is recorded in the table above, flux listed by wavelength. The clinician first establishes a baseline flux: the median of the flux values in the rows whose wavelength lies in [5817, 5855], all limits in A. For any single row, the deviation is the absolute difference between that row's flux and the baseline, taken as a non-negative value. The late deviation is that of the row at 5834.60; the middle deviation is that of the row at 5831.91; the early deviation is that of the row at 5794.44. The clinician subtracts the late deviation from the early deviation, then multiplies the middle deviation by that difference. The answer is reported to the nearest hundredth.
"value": -0.56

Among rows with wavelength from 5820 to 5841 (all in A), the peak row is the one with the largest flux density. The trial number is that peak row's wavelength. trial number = 5834.60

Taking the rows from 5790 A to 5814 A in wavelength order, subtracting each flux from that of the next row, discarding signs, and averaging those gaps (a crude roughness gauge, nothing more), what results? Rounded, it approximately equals 0.21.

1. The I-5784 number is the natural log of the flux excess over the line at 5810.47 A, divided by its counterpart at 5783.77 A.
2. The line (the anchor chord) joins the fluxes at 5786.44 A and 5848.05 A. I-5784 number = 1.2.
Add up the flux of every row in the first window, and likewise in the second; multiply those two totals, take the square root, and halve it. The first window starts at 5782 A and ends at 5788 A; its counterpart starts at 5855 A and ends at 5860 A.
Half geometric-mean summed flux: 50.0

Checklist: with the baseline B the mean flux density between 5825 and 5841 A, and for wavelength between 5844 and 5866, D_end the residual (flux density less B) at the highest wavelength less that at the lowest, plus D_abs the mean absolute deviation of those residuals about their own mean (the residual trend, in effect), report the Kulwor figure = 1.2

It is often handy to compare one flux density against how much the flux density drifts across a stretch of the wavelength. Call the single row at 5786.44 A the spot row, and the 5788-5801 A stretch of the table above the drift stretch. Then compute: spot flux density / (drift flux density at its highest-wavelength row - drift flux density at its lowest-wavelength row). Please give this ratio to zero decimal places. -46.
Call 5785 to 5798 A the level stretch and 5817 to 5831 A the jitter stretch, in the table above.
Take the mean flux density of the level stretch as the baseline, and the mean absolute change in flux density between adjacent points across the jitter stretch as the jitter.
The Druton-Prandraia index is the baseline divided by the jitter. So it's 249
